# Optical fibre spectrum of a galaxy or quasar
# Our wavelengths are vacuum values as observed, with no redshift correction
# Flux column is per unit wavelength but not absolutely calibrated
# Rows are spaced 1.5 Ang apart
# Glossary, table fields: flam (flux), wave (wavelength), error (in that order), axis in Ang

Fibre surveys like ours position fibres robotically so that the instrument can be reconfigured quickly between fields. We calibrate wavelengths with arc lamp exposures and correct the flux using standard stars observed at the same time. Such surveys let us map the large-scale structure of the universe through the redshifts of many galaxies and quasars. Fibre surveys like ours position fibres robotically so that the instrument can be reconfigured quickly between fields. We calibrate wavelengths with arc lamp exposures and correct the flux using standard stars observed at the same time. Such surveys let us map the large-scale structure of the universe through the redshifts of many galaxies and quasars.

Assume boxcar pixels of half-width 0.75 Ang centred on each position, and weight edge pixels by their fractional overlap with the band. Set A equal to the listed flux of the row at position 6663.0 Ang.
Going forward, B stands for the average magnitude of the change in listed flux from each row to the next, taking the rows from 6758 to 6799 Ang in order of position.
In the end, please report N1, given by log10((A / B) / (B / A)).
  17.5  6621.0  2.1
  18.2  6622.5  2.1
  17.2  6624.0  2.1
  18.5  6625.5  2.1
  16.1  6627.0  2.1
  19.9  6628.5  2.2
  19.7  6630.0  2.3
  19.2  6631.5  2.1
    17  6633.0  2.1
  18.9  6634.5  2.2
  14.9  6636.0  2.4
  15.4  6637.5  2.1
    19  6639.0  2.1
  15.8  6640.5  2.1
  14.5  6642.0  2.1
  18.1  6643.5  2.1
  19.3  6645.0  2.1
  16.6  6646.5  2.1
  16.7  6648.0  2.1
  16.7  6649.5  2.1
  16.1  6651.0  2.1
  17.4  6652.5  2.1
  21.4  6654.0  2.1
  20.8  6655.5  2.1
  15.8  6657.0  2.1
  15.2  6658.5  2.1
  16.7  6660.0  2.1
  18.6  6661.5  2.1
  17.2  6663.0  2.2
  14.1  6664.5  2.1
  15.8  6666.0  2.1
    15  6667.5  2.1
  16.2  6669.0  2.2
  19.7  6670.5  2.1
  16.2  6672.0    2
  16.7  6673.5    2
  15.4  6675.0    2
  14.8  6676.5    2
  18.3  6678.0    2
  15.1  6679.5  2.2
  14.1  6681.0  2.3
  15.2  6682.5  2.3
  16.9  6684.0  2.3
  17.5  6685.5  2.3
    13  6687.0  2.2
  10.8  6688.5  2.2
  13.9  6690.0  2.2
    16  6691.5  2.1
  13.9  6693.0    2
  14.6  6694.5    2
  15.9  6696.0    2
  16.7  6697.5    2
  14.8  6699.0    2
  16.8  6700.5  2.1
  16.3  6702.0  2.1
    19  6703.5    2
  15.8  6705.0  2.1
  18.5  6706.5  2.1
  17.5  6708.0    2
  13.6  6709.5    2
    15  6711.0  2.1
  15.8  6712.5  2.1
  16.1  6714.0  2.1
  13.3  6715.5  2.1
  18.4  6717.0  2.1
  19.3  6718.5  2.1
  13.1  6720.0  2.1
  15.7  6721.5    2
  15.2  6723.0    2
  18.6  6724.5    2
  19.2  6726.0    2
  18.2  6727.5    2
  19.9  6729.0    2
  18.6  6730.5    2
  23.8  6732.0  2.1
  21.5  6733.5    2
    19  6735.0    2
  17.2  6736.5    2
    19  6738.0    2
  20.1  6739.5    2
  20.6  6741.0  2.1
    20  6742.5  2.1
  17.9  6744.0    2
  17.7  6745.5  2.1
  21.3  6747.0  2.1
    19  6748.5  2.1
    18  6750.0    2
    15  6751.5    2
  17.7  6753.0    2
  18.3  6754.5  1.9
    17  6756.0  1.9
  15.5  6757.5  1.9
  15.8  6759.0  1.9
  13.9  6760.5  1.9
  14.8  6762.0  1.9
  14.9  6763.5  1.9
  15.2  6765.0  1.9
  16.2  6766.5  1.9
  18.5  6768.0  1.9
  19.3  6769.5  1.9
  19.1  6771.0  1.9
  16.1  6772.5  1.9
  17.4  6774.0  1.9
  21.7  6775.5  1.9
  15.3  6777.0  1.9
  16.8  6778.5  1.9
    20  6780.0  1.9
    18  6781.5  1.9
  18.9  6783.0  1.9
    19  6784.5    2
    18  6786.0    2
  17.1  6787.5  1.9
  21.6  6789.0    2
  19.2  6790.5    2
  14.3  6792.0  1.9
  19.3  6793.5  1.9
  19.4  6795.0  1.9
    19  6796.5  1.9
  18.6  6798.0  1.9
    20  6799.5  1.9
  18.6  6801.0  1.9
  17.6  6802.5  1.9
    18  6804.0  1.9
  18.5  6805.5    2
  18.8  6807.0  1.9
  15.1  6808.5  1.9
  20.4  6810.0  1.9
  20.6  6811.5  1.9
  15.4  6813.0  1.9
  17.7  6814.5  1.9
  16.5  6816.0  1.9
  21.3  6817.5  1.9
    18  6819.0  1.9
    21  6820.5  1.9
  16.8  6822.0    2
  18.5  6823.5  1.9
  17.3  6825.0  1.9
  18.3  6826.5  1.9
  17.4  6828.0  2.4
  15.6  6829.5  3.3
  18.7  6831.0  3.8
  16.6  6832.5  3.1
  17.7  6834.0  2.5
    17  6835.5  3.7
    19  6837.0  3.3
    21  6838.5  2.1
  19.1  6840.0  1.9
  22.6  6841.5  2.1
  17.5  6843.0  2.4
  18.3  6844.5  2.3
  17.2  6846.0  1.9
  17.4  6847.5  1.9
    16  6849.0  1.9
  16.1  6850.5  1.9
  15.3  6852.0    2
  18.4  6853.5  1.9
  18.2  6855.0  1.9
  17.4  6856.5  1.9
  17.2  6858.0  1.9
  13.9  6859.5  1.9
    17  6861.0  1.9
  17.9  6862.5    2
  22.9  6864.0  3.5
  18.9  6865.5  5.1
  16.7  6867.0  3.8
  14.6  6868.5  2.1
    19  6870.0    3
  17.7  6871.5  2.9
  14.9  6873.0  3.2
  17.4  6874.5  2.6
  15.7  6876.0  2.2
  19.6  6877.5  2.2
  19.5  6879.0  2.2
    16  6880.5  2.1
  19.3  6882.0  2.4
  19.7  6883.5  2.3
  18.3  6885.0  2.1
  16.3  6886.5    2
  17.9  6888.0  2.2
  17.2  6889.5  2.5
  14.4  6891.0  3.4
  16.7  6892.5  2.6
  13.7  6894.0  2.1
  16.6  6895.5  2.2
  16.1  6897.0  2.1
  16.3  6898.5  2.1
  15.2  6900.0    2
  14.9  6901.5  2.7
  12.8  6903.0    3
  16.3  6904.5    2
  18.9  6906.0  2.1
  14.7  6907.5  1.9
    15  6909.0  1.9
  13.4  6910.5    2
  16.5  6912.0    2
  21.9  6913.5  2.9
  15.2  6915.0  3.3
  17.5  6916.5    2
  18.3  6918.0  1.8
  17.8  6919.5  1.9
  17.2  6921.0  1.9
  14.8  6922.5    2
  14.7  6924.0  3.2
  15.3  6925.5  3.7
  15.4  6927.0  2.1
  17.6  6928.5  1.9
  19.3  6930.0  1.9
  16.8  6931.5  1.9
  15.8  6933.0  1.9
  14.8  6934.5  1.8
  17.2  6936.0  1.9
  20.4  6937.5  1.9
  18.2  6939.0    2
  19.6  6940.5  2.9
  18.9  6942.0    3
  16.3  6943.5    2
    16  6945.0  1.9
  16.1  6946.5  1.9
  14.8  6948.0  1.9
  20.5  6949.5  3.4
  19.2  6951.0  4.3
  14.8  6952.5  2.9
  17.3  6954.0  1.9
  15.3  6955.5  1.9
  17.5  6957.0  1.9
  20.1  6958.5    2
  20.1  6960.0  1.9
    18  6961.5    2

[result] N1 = 1.91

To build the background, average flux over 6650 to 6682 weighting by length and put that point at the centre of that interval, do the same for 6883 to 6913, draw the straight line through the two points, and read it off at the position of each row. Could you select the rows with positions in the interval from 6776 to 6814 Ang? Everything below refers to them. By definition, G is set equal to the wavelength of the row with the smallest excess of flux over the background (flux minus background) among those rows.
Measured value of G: 6792.0 Ang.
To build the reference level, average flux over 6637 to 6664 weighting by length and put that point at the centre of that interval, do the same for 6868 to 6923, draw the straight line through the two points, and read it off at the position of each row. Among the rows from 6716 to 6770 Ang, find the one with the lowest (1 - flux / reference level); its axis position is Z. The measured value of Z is 6732.0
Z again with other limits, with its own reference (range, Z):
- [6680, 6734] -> 6732.0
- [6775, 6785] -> 6775.5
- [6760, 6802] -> 6775.5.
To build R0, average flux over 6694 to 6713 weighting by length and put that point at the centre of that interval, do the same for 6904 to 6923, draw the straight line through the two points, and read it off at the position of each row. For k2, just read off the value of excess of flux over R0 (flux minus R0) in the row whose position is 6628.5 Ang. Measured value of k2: 4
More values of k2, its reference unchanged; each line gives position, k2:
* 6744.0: 2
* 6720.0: -3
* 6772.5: 0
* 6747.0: 5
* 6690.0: -2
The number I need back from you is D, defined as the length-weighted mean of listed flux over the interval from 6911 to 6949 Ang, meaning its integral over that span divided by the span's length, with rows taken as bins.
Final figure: 17.05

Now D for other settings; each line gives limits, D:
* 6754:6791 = 17.49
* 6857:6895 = 17.29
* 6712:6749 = 18.35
